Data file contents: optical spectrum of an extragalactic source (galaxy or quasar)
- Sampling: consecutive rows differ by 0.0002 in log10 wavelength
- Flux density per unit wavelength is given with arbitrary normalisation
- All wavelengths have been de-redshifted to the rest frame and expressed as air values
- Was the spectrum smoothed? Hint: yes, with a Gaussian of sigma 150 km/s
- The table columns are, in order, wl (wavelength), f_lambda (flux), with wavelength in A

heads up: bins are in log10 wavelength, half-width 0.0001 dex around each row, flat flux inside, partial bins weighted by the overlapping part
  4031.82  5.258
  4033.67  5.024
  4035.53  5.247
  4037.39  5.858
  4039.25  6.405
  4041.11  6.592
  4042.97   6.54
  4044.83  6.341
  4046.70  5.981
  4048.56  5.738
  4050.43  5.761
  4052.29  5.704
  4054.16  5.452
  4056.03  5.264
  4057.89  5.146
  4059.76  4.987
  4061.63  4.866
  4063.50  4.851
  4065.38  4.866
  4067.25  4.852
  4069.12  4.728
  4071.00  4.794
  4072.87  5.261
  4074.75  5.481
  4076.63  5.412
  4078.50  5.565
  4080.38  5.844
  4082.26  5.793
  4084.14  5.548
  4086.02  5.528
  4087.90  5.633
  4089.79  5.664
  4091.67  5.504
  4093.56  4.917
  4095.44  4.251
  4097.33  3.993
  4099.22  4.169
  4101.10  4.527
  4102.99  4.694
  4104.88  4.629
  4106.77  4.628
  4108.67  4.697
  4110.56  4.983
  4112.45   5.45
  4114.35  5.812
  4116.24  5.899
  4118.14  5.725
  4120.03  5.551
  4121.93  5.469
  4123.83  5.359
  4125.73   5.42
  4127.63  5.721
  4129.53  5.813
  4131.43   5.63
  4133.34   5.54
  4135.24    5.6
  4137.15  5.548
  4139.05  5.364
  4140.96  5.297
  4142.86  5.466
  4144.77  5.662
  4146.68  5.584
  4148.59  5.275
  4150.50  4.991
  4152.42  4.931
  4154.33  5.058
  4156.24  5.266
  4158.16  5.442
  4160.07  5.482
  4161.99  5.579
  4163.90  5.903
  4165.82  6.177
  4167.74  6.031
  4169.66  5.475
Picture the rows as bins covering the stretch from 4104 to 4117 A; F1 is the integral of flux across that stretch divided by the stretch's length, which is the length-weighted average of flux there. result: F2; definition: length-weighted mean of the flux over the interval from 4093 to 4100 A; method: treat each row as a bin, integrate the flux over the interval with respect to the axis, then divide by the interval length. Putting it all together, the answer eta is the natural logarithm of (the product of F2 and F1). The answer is 3.10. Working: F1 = 5.1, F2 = 4.3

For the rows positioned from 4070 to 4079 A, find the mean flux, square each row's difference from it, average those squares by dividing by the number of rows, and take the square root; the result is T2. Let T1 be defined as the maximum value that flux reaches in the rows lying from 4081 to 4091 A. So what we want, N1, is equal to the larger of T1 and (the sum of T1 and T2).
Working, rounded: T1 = 5.793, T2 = 0.27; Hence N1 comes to 6.1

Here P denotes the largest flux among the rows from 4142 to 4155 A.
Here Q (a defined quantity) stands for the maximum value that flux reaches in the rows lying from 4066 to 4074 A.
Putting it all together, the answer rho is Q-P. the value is -0.4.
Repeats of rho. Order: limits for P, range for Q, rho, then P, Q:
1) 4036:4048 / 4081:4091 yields -0.8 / 6.592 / 5.793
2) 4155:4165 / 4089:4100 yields -0.2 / 5.903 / 5.664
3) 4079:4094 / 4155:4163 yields -0.3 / 5.844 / 5.579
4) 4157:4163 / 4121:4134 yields 0.2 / 5.579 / 5.813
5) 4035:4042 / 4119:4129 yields -0.9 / 6.592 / 5.721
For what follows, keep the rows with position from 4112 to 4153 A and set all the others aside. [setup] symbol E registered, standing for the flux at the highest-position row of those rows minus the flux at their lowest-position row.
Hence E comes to -0.52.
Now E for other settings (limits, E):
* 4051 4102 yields -1.18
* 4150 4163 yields 0.59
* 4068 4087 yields 0.80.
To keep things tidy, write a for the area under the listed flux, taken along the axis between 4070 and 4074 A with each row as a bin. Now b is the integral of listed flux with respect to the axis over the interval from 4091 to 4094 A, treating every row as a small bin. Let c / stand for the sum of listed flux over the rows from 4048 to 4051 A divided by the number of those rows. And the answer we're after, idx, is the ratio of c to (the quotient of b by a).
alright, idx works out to 7.4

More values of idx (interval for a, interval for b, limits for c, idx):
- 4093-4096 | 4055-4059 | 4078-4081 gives 3.8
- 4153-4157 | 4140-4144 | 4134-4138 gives 5.3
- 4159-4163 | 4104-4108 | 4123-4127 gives 6.5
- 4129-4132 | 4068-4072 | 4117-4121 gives 5.1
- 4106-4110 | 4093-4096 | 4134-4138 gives 7.6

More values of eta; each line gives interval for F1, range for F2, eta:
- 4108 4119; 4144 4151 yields 3.38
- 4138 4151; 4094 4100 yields 3.12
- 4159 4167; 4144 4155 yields 3.41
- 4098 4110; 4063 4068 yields 3.10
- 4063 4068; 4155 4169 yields 3.32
